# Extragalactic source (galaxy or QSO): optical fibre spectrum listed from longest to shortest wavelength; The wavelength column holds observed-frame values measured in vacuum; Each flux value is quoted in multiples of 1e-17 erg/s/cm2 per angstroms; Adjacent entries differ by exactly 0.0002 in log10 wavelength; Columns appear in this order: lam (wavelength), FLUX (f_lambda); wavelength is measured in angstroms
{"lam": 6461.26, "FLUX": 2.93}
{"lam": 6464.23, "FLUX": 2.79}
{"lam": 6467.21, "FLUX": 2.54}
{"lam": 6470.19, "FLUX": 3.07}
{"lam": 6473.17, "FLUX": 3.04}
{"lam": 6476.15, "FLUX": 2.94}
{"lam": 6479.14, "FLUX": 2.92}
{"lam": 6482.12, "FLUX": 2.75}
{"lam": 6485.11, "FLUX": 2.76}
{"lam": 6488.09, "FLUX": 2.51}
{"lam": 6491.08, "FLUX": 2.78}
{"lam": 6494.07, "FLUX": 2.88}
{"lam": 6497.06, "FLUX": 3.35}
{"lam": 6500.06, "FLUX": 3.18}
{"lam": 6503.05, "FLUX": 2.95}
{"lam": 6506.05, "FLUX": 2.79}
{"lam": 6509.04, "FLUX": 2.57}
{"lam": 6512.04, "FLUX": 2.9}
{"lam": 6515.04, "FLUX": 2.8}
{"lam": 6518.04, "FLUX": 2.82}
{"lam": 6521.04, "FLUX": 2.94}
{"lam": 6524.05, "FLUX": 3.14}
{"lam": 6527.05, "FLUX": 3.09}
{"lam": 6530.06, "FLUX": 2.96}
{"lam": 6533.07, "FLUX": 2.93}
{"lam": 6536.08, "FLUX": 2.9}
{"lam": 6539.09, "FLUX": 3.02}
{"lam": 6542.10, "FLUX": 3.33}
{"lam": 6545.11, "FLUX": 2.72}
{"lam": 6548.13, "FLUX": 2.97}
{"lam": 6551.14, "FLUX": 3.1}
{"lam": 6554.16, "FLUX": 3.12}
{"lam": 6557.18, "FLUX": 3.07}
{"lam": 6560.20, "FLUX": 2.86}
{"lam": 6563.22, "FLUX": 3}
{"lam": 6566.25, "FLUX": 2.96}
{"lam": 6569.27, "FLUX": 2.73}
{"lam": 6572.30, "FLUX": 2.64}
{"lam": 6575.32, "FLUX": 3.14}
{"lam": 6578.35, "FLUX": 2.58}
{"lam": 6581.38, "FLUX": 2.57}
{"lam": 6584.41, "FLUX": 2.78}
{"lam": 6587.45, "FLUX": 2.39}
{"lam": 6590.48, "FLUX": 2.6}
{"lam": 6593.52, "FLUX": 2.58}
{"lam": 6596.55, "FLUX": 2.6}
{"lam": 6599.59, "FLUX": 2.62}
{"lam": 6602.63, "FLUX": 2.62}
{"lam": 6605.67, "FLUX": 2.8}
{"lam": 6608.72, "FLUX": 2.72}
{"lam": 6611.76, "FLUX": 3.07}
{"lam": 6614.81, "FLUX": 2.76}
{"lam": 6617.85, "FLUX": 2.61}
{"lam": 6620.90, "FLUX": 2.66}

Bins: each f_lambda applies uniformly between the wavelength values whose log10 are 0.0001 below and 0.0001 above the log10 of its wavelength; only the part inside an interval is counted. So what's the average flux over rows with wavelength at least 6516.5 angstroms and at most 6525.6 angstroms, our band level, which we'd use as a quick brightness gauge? 2.97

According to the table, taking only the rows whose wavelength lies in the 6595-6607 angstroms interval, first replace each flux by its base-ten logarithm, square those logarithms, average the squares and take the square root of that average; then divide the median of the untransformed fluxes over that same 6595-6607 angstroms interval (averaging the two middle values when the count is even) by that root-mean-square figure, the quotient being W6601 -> 6.17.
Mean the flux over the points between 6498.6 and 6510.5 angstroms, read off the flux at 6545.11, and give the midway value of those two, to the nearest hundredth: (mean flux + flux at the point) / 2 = 2.80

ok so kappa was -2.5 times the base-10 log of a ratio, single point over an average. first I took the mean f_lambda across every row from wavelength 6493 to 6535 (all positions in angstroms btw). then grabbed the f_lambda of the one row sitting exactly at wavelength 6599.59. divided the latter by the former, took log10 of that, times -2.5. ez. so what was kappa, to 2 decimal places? 0.13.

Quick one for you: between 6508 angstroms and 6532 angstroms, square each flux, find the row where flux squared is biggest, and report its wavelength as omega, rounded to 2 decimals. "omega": 6524.05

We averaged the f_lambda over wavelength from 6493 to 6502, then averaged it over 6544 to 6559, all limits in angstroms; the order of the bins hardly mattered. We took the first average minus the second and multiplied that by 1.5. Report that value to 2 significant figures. 0.21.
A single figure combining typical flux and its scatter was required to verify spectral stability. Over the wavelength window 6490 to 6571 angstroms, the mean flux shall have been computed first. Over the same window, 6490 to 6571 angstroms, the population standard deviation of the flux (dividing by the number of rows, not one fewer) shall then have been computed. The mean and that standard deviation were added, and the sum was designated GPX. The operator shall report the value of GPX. 3.13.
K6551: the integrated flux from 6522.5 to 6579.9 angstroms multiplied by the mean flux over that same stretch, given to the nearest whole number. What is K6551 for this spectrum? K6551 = 503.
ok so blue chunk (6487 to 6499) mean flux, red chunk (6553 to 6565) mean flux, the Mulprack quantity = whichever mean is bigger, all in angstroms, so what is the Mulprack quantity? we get 3.01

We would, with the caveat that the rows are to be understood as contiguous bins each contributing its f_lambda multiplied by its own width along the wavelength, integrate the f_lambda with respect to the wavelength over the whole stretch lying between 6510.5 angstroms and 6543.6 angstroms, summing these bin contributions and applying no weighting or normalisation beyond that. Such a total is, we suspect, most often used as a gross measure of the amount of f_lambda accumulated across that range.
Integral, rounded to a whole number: 99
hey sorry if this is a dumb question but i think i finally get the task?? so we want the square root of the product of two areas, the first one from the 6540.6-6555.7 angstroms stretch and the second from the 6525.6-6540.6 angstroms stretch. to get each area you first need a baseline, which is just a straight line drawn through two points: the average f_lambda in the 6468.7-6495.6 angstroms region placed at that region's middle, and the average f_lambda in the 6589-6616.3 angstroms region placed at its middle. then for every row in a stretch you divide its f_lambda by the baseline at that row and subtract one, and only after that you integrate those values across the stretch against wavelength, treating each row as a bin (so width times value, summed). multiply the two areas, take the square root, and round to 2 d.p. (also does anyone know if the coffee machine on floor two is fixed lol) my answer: 1.24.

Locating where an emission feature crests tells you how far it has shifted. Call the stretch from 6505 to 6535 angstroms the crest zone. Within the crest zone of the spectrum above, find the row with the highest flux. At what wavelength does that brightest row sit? 6524.05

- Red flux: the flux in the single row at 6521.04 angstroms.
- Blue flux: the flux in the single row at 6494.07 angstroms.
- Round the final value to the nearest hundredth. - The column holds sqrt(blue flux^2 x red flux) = 4.94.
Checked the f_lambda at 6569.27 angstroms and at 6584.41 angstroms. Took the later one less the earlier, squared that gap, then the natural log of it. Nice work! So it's -6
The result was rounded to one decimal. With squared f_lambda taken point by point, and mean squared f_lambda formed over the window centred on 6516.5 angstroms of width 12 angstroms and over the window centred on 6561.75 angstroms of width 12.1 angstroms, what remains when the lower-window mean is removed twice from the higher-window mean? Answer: -7.6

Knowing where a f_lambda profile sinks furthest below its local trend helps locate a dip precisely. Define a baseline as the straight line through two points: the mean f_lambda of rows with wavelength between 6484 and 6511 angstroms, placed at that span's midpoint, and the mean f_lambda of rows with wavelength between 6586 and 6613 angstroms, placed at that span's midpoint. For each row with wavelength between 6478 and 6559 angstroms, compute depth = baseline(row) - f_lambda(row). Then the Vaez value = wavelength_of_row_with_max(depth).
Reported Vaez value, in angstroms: 6488.09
